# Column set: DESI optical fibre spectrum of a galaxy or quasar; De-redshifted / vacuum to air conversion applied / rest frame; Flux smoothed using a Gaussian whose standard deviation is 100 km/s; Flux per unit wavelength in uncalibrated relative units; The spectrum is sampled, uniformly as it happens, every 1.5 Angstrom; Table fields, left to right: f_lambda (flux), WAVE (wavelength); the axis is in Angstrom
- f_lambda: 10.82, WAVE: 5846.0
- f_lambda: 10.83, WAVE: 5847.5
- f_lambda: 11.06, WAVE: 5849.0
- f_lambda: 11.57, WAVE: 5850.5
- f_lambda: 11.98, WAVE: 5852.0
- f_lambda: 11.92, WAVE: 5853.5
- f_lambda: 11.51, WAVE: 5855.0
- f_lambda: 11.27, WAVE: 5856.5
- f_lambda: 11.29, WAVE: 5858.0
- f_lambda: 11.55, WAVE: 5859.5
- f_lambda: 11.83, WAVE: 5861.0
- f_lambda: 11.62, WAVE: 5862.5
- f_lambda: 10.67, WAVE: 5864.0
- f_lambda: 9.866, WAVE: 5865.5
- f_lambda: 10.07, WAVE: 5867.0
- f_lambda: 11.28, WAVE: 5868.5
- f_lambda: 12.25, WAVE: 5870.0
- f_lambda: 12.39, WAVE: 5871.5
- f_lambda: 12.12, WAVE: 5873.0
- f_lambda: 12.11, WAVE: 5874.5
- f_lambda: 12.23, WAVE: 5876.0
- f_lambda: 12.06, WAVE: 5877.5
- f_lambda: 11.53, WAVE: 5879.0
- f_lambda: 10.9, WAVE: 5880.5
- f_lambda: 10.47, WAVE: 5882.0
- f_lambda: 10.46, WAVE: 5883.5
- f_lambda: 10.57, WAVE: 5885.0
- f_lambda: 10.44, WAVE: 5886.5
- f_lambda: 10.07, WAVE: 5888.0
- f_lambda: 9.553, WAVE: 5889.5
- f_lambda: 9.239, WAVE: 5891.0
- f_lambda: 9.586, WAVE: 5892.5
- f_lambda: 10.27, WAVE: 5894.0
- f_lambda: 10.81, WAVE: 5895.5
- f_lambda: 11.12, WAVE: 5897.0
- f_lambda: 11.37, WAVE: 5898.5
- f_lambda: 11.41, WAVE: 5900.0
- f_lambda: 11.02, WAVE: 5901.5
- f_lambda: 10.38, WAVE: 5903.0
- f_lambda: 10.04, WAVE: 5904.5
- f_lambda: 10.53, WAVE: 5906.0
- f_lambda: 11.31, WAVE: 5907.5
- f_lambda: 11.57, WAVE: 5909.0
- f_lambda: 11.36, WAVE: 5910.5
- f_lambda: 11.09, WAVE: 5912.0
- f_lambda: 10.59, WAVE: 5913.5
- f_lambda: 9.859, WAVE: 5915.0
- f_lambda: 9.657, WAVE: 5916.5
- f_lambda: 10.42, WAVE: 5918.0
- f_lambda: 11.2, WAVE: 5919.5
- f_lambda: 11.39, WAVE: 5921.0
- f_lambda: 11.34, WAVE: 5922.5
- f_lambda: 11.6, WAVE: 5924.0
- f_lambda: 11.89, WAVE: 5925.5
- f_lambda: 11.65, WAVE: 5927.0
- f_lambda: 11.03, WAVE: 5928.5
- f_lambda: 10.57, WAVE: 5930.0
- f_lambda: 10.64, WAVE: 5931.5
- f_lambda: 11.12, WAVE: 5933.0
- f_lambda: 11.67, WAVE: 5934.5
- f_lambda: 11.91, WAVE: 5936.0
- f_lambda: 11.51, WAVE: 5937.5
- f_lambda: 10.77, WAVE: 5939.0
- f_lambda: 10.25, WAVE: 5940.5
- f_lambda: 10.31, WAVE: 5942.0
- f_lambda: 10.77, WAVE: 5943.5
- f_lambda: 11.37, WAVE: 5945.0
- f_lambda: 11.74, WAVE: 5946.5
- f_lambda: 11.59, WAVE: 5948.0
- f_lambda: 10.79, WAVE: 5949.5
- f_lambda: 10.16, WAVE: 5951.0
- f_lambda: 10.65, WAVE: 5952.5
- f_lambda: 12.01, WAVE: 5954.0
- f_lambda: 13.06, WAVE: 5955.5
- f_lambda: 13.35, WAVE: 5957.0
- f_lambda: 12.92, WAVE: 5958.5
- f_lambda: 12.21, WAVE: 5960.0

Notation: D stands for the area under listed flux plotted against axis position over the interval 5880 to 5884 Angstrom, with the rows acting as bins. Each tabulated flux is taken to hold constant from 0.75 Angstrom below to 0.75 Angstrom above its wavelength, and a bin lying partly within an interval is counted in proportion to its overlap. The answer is 42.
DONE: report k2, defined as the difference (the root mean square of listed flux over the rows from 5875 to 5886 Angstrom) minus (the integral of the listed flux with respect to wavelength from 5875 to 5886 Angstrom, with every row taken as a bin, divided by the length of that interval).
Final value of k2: 0.018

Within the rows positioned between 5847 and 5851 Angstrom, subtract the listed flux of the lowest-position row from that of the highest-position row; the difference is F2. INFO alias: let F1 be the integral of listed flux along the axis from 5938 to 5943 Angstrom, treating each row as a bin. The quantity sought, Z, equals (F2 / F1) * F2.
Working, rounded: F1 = 53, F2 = 0.7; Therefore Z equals 0.010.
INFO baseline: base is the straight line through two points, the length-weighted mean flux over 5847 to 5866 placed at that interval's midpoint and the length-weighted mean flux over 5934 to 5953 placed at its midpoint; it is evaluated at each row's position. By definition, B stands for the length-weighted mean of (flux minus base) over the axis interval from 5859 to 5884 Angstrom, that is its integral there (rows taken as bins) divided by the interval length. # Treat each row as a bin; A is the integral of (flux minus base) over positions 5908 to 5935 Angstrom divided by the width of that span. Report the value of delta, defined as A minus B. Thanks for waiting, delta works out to -0.2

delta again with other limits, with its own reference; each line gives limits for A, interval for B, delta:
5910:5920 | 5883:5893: 0.7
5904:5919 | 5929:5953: -0.4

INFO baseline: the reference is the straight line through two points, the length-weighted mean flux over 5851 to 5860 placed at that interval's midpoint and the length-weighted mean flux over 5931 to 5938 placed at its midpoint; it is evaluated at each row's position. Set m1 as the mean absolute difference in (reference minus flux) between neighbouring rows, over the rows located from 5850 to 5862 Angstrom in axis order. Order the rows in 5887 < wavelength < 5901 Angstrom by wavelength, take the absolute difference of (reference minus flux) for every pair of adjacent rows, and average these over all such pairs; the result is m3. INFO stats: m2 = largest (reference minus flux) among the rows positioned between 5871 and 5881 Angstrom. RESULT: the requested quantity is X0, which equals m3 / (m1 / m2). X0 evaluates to 1.0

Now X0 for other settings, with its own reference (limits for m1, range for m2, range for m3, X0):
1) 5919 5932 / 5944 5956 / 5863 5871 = 3.5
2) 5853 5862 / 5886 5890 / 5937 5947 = 3.7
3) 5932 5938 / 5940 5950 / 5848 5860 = 0.8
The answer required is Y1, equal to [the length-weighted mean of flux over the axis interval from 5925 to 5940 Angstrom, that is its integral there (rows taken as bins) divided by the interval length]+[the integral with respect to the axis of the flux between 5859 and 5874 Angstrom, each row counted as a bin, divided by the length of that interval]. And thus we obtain 22.6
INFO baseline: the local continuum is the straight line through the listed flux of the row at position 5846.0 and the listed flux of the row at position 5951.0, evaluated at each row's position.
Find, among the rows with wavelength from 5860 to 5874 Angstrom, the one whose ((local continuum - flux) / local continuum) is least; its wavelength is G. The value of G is 5871.5 Angstrom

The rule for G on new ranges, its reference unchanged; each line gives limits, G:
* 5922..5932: 5925.5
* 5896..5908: 5900.0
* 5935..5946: 5936.0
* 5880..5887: 5880.5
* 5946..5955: 5954.0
